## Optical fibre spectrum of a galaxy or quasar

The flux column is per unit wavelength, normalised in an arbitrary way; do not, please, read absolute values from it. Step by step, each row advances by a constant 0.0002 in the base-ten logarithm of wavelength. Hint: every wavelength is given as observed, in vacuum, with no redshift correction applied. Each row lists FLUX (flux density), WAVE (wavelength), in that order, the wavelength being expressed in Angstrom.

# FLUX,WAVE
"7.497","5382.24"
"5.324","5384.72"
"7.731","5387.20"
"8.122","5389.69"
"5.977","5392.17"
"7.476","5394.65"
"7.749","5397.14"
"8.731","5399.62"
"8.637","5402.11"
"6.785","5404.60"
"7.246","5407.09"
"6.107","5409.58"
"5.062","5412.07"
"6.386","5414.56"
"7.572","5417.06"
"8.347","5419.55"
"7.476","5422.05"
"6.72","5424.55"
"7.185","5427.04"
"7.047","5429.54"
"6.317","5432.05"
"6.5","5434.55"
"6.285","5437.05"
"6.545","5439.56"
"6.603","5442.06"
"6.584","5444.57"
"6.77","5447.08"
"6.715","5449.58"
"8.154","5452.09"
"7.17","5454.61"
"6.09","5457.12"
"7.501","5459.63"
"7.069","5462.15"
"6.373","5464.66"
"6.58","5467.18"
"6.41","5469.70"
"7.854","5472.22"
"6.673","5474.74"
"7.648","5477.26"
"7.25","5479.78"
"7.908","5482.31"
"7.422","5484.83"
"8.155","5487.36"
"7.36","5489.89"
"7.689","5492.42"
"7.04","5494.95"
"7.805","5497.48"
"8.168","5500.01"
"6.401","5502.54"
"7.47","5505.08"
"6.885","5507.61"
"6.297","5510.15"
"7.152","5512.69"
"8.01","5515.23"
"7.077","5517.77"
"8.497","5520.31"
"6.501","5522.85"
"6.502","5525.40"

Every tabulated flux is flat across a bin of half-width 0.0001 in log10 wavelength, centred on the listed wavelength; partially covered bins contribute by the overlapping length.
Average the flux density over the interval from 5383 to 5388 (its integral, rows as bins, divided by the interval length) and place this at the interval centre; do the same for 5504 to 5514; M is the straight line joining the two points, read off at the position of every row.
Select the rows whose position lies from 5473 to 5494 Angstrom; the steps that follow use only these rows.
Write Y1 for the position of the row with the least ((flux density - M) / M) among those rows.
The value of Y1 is 5474.74 Angstrom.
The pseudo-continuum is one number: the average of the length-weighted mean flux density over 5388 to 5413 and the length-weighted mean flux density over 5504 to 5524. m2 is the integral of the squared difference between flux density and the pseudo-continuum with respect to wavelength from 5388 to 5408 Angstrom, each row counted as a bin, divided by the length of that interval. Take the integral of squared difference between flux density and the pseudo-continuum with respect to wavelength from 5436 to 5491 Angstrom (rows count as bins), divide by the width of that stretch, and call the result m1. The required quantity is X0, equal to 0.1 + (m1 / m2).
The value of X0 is 0.56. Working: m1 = 0.41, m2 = 0.9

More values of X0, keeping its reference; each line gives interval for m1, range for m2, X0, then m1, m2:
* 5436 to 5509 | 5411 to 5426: 0.45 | 0.39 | 1.1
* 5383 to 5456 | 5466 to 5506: 2.49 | 0.83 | 0.3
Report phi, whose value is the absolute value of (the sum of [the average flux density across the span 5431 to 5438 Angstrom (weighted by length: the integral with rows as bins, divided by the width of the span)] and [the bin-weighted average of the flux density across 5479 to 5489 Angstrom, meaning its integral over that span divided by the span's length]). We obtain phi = 14.1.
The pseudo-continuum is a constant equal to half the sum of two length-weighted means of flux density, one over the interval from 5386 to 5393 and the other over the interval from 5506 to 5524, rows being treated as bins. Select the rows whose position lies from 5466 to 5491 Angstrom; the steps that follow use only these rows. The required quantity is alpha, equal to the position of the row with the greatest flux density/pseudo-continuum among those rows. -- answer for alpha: 5487.36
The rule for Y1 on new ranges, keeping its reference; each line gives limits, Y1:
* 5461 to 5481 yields 5464.66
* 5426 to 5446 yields 5437.05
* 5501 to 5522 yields 5510.15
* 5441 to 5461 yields 5457.12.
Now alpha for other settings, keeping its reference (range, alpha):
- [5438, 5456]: 5452.09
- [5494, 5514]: 5500.01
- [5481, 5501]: 5500.01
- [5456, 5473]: 5472.22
